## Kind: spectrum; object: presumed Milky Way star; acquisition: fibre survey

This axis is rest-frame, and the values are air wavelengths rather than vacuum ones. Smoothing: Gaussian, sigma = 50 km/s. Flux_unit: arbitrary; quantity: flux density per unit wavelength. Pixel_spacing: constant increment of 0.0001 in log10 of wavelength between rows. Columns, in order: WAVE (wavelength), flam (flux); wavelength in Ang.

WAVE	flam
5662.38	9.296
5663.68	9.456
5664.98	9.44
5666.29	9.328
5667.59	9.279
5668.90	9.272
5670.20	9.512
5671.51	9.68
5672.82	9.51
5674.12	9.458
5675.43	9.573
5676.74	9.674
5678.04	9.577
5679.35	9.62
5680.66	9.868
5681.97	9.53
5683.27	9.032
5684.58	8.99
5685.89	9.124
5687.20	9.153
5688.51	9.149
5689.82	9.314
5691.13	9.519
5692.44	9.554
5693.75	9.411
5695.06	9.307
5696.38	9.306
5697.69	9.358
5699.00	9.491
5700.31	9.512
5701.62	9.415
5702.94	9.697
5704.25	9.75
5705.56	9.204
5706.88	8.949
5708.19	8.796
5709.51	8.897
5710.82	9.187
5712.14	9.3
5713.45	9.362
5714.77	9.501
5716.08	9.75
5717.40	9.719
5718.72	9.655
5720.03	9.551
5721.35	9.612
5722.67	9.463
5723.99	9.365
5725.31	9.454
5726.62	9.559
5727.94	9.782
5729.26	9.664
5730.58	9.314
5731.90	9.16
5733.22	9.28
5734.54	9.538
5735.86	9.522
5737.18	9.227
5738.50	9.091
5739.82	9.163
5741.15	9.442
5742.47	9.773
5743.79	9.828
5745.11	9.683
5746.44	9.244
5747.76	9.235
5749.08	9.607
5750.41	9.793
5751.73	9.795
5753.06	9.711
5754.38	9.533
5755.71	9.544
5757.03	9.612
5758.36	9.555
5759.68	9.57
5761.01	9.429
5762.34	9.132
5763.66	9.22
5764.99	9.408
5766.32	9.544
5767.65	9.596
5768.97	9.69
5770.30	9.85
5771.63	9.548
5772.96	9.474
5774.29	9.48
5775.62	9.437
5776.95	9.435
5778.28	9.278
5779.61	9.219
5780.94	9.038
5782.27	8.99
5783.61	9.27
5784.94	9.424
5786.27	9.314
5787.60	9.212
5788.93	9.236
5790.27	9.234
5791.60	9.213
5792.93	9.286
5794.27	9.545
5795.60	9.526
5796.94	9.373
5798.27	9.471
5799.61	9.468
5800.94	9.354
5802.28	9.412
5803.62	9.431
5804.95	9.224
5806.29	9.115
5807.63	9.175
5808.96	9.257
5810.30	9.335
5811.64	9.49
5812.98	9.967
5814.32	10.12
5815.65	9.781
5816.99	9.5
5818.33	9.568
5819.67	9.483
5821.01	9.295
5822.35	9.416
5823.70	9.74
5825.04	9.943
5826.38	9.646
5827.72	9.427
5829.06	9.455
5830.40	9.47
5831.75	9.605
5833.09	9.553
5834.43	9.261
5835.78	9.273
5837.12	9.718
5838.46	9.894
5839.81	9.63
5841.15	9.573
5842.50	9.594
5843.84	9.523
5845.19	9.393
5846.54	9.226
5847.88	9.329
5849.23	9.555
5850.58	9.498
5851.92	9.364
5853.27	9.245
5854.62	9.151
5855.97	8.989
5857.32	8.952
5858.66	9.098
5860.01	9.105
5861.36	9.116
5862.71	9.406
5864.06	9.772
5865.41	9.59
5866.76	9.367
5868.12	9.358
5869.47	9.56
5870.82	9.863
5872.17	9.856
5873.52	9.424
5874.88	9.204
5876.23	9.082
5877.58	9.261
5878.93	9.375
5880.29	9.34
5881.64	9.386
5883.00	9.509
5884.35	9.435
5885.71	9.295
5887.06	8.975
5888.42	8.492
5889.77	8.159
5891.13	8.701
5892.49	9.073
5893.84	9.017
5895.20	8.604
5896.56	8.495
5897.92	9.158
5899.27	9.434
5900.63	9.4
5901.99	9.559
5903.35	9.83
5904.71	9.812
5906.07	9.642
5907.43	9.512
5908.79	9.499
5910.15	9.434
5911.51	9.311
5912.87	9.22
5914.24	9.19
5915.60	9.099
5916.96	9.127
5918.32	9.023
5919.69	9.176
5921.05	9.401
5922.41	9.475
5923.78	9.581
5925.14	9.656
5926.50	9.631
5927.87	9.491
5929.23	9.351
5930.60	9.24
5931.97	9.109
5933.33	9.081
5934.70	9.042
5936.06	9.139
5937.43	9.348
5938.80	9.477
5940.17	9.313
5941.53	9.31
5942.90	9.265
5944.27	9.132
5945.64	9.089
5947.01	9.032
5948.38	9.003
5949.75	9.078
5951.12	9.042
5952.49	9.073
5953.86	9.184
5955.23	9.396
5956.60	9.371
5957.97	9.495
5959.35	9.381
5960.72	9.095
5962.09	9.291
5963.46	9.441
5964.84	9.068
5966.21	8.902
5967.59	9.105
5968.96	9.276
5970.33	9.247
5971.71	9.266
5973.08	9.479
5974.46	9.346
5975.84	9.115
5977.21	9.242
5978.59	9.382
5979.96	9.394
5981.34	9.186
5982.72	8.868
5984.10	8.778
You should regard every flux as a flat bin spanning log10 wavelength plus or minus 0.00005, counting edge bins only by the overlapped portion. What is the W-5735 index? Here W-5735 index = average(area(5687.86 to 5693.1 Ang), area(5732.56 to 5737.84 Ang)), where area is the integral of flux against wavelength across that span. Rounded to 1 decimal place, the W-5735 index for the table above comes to 49.4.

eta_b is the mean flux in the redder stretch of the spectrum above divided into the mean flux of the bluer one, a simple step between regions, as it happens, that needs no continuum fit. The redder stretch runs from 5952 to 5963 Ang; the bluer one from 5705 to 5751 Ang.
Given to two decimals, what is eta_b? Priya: 1.01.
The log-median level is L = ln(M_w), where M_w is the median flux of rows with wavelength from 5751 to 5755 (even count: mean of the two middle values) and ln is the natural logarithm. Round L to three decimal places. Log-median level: 2.273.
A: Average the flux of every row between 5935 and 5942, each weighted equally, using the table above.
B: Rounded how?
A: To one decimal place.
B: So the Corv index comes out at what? 9.3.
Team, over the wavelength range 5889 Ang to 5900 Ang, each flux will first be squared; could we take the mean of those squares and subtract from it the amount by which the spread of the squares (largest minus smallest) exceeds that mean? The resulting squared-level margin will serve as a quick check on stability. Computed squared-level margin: 134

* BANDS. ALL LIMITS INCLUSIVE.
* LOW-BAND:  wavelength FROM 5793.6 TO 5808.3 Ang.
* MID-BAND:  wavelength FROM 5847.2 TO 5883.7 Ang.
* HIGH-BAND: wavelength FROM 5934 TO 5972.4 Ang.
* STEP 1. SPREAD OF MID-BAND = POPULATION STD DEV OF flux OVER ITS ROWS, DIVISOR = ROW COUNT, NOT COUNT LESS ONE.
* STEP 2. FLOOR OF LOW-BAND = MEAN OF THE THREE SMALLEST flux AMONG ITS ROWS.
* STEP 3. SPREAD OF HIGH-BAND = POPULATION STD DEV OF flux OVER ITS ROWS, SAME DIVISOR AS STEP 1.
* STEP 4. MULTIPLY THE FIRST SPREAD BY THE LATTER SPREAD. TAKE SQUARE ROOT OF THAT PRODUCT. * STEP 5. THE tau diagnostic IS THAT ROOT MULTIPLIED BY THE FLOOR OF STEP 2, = 1.77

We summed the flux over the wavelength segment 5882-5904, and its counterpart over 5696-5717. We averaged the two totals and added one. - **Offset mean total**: 148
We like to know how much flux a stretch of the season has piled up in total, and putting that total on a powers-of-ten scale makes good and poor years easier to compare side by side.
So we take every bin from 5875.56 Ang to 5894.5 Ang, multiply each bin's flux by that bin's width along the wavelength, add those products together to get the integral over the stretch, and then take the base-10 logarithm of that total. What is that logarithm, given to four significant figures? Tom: 2.236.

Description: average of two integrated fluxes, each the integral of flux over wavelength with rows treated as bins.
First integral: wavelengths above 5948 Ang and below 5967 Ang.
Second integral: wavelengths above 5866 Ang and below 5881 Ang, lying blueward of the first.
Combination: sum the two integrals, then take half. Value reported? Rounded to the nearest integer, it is 158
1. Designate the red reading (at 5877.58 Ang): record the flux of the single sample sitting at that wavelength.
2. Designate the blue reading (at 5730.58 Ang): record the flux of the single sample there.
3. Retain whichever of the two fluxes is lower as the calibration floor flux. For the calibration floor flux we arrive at 9.26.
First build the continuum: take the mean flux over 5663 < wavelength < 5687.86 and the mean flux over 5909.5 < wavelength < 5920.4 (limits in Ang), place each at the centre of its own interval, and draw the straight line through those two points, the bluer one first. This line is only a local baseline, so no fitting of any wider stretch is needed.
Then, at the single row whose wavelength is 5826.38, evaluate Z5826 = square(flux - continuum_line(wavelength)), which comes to 0.13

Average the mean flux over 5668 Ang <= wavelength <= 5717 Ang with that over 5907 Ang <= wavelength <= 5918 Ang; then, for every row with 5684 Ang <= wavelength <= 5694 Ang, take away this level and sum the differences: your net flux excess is -0.5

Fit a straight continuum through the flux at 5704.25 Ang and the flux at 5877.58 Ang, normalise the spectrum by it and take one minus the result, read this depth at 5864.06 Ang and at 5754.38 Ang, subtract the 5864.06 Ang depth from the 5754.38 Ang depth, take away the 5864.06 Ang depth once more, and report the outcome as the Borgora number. 0.11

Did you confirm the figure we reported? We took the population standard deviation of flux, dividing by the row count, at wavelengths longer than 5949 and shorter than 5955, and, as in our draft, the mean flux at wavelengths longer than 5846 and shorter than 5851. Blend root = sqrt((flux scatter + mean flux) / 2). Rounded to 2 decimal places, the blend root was 2.17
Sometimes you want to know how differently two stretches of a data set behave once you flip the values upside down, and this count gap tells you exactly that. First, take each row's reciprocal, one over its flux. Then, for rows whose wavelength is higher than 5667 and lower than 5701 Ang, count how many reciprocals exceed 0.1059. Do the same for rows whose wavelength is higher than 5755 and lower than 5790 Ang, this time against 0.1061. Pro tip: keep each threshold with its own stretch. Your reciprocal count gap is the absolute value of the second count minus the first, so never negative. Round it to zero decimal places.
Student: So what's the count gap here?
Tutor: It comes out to 0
